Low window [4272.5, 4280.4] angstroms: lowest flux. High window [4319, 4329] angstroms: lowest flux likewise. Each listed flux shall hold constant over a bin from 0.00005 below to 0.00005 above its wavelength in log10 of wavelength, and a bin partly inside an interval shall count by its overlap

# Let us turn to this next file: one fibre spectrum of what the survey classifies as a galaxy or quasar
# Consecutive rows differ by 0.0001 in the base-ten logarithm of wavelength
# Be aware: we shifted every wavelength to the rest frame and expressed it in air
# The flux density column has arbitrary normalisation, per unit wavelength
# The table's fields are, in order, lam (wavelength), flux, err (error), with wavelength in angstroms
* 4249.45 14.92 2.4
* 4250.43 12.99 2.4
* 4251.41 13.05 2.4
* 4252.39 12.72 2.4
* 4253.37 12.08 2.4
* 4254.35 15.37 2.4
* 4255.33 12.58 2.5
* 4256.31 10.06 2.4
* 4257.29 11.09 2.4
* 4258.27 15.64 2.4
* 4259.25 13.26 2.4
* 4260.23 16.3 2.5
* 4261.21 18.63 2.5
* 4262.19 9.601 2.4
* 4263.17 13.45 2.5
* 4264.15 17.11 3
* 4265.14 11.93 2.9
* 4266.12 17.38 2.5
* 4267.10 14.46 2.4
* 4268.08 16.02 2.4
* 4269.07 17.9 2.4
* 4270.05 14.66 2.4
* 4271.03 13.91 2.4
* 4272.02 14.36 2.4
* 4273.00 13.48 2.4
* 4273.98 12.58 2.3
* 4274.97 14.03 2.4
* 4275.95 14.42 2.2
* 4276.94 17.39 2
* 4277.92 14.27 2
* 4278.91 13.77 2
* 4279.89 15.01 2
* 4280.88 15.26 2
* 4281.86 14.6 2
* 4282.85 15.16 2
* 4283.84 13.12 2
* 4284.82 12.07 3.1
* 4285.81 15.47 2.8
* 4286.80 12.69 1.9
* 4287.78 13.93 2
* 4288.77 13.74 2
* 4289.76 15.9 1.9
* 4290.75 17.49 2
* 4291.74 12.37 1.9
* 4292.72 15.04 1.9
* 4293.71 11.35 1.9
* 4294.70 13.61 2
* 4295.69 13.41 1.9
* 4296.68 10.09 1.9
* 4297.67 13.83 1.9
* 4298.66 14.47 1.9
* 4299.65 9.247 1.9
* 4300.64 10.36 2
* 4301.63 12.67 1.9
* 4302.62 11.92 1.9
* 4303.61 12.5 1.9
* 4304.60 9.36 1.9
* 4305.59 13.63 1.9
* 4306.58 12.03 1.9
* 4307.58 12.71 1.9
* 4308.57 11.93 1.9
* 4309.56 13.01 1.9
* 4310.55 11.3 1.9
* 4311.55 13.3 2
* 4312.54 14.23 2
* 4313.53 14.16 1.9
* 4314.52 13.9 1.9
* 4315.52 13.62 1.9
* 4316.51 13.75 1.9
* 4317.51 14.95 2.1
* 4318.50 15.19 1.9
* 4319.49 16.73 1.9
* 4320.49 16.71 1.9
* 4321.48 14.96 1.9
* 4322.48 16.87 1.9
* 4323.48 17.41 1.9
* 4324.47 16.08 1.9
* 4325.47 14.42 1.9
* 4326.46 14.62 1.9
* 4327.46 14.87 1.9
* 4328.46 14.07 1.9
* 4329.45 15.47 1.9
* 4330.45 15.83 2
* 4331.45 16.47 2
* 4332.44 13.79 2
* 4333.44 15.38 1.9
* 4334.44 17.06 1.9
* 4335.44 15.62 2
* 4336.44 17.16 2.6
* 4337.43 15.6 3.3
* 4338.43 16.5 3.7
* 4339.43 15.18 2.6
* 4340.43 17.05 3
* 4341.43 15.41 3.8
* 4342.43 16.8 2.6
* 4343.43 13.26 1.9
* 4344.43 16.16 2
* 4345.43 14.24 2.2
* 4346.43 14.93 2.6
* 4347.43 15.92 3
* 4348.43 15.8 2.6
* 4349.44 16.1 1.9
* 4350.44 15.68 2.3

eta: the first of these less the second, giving -1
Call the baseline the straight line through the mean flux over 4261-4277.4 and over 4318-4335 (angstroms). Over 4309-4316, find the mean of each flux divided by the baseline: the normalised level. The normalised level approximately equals 0.87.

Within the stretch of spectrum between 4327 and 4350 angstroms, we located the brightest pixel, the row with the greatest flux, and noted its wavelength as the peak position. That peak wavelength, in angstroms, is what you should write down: 4336.44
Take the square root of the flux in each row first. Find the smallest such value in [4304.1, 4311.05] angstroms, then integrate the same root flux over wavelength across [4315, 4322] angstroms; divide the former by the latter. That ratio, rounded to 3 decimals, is 0.113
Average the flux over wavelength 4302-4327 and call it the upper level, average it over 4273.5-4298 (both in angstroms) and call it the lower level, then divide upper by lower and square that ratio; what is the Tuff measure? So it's 0.99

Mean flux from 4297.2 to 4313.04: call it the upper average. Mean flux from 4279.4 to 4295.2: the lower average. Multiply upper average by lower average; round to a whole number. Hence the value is 174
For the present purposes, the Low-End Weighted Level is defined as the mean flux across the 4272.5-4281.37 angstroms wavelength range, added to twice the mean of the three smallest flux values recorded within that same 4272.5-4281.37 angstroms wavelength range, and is 41.0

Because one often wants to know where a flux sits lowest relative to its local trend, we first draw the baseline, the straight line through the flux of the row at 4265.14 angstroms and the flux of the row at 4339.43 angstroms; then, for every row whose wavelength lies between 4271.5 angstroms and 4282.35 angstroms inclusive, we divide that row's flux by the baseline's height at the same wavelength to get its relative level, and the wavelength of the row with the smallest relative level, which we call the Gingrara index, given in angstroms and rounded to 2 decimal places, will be 4273.98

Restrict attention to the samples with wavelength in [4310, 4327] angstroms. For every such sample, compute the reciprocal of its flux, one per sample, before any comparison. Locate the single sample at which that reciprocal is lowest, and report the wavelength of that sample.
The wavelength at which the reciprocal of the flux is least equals 4323.48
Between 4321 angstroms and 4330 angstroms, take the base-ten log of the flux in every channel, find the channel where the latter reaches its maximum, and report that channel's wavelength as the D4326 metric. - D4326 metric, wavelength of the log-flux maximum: 4323.48 angstroms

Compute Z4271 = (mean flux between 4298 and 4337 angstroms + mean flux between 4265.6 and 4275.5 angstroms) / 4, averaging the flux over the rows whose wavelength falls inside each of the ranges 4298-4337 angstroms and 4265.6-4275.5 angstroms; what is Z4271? 7.26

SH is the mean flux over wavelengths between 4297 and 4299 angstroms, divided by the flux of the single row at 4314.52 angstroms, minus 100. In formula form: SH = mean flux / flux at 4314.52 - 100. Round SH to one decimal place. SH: -99.0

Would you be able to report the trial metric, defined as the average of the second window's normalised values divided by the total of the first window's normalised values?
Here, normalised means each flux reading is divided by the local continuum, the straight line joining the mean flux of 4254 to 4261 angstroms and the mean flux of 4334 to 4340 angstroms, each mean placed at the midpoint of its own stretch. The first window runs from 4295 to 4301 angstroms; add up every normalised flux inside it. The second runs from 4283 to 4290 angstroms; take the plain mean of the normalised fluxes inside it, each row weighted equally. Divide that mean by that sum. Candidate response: 0.199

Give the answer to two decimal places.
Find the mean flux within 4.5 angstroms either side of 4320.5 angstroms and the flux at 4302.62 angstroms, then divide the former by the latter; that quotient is 1.33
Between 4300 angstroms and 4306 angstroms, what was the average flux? 11.7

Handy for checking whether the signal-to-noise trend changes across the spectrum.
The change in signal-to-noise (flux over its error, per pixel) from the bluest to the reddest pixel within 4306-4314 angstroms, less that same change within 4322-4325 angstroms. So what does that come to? 1.54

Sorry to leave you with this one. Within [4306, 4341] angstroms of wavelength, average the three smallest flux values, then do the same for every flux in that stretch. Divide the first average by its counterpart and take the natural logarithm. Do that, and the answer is -0.238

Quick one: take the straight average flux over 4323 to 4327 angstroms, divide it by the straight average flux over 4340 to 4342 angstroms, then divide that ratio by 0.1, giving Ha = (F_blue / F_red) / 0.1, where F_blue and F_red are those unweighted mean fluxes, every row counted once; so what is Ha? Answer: 9.6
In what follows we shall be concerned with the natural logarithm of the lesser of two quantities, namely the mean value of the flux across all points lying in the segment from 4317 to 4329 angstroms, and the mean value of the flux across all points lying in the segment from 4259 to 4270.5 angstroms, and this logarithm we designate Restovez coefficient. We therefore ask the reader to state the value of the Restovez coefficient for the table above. 2.71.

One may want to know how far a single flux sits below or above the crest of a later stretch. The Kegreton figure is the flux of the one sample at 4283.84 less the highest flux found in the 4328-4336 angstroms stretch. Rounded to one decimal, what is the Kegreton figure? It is -3.9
